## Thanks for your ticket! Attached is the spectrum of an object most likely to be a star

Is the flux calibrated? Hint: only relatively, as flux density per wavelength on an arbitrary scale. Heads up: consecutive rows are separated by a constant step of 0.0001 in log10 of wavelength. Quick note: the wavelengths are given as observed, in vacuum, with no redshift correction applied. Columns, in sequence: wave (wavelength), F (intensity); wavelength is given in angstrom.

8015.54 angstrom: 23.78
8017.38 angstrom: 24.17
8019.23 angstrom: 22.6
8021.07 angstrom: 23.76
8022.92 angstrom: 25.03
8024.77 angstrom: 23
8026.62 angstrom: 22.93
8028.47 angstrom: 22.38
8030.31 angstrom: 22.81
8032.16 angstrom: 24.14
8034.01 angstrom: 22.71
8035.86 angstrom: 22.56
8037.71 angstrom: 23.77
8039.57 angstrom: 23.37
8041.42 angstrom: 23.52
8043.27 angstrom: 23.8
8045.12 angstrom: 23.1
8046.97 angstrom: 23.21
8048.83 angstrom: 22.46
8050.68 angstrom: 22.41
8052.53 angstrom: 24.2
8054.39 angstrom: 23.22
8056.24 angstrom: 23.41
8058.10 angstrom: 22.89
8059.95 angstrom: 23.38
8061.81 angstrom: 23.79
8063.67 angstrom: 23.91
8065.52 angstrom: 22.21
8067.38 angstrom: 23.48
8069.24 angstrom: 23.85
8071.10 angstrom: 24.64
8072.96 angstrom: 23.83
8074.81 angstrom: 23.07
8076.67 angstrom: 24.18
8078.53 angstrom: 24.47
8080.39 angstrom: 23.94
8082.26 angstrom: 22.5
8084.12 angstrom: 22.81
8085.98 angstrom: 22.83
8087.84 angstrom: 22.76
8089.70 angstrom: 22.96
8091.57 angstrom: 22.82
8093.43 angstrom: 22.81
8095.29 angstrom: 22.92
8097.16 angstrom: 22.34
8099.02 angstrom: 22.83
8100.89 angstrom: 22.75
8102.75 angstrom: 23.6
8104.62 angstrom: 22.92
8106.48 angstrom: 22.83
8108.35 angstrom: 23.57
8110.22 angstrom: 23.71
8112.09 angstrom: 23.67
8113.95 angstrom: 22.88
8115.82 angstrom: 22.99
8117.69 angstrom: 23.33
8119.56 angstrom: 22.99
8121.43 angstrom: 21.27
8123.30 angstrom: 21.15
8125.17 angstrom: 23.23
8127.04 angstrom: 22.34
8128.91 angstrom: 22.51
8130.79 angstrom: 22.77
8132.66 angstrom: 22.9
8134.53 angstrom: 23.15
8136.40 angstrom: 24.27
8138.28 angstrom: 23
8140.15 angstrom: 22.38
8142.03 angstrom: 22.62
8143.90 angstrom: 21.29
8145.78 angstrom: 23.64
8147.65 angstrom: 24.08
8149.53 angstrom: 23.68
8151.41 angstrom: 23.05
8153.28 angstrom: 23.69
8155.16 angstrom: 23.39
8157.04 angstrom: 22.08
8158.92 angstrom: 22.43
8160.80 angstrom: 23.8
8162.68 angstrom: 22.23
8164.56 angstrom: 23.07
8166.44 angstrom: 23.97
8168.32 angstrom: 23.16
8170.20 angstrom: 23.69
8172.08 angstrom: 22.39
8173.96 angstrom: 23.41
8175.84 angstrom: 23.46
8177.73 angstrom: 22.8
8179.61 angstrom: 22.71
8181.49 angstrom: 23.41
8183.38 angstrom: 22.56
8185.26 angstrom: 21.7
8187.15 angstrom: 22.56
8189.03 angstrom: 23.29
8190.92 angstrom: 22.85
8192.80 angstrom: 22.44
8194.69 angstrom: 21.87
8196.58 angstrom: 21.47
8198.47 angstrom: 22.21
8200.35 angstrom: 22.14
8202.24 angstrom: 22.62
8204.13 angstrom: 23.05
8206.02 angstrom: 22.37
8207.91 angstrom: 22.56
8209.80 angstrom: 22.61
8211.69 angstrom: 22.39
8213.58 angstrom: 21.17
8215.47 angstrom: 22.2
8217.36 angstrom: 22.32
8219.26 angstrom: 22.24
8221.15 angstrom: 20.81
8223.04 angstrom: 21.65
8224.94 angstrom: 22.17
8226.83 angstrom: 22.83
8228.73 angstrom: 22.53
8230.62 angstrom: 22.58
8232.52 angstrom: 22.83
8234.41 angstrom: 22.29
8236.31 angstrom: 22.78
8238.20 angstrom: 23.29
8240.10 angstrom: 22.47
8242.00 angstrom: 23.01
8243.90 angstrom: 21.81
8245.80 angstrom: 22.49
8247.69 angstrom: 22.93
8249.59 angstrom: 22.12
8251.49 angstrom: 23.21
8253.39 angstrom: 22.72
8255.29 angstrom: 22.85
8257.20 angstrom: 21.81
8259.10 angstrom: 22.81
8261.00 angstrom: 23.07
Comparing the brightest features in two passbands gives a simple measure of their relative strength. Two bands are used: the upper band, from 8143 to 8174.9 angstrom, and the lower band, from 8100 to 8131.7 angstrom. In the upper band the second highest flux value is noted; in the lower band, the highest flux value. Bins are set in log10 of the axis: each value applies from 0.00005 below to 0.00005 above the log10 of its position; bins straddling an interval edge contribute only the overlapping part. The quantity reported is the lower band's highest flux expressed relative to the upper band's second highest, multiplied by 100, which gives 99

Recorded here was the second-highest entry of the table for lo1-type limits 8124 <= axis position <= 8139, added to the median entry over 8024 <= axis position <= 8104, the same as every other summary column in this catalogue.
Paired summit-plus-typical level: 46.3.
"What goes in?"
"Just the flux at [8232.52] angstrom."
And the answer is 22.83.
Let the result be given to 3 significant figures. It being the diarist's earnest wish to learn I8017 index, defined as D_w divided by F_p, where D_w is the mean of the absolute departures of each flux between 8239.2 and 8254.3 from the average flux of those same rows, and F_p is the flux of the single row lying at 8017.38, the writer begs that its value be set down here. 0.0154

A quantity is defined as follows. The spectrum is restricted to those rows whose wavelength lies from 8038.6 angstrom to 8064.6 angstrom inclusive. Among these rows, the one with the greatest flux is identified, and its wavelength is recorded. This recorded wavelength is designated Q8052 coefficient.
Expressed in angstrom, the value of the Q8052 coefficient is 8052.53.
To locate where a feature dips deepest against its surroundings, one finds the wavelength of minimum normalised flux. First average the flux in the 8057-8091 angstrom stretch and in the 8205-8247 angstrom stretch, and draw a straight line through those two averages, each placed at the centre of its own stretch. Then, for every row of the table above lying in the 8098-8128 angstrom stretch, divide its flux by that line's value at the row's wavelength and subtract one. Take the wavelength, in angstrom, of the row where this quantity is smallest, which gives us 8123.30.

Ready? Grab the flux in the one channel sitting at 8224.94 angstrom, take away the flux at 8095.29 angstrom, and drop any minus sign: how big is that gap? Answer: 0.75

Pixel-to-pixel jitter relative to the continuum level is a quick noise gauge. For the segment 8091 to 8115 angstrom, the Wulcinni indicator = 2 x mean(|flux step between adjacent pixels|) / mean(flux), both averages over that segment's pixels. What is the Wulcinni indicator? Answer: 0.033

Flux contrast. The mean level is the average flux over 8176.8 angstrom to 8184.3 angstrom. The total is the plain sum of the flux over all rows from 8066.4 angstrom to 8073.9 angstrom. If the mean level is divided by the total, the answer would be 0.239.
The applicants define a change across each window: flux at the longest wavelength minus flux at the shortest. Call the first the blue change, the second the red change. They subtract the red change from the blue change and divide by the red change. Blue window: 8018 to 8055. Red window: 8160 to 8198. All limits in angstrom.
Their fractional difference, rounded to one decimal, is -1.3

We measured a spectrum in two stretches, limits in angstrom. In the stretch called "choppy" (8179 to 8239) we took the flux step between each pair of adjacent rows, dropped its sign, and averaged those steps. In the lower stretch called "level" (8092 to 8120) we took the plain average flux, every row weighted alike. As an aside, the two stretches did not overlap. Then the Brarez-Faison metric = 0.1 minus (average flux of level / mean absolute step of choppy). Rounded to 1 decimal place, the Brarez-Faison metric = -42.7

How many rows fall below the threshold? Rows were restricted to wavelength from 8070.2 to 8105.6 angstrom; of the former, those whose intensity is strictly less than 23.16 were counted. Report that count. 13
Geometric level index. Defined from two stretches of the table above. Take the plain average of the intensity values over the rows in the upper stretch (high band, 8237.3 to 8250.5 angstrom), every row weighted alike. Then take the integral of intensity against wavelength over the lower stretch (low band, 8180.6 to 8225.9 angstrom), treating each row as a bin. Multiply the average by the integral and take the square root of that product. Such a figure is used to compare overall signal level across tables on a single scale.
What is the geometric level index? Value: 151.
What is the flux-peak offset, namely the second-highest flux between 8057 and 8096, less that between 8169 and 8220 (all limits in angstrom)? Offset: 1.0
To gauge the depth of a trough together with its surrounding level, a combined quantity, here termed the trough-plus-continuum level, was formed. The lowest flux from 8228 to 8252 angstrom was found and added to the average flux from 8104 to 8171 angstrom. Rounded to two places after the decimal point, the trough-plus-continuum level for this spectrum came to 44.80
